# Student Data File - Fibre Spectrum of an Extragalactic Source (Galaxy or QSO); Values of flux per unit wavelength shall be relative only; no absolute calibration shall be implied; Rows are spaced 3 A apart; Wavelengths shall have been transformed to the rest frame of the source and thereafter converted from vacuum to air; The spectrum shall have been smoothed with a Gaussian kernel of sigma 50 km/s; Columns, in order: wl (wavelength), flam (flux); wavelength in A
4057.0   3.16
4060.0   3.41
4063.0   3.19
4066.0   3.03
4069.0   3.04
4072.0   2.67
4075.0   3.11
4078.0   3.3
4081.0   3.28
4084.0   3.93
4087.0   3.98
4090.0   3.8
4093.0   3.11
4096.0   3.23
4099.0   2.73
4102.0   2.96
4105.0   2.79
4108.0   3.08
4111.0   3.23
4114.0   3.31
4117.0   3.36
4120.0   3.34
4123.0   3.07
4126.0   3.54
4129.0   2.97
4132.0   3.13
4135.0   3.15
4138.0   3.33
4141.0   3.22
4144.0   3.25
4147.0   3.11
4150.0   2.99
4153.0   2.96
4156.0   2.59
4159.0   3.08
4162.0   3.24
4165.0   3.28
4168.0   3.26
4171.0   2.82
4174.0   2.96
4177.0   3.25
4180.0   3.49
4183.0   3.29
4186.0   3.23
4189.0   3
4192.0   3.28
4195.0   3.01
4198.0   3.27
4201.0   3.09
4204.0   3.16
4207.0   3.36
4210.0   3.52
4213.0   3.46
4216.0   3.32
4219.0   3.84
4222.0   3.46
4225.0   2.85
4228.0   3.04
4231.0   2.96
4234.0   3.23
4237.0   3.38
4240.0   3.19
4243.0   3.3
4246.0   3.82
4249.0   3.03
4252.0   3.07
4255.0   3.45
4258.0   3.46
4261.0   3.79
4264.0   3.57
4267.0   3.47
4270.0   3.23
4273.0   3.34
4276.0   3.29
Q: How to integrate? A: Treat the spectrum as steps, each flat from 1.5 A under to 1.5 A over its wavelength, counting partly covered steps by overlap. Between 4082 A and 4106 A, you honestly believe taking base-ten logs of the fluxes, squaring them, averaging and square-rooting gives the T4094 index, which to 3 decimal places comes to 0.520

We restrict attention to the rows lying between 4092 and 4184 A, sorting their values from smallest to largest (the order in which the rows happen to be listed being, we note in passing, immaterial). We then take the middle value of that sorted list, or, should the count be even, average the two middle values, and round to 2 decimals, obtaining 3.15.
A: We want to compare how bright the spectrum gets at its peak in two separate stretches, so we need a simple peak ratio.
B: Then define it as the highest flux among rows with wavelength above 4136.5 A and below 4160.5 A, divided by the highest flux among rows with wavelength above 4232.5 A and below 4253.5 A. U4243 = 0.87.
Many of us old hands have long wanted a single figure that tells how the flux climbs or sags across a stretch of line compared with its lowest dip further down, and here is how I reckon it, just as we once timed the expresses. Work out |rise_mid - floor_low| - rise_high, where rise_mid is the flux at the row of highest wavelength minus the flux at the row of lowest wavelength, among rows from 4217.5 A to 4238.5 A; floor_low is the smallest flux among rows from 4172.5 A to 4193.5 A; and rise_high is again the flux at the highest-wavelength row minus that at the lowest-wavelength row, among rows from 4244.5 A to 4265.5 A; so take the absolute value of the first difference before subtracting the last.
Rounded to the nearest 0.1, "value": 3.7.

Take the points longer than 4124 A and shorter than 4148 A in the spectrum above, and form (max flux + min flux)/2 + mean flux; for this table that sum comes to 6.47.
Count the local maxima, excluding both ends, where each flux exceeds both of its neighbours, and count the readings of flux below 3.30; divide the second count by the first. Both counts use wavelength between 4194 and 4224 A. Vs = 1.3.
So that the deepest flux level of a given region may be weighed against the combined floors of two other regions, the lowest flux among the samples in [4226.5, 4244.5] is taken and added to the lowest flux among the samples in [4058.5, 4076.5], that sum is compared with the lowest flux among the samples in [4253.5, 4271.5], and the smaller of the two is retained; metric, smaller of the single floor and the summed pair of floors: 3.23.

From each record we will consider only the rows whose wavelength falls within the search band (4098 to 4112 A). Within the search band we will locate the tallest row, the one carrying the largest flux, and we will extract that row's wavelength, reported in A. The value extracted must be 4111.0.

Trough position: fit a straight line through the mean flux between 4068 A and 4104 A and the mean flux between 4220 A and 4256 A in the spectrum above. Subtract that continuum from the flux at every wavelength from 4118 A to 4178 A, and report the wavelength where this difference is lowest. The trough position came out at 4156.0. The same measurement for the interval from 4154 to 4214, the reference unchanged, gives 4156.0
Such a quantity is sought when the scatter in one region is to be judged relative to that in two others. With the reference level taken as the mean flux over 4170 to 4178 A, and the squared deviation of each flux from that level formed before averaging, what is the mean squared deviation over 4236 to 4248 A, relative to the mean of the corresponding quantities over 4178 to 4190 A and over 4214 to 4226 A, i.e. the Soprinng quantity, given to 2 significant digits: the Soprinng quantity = 1.3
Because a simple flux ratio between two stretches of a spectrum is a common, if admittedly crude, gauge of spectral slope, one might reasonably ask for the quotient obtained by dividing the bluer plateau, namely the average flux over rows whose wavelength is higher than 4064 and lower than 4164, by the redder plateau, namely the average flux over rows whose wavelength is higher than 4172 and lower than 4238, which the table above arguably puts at 0.98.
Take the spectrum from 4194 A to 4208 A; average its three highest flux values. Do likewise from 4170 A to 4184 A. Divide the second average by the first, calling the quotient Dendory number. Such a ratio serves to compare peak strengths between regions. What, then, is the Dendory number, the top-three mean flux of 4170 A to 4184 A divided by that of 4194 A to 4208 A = 1.02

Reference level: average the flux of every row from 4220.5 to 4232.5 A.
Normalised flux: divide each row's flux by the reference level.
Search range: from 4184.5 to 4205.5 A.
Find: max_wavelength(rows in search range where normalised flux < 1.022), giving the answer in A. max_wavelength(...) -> 4201.0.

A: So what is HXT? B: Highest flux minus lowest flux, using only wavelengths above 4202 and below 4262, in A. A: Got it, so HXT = 0.99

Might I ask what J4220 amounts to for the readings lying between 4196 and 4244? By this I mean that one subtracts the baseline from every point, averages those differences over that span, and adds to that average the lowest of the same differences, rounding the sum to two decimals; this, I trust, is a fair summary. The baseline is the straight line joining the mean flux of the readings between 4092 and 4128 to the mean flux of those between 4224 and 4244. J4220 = -0.15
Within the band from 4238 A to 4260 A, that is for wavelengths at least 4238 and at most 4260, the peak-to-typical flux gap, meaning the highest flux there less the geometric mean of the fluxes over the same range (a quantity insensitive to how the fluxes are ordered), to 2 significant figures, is 0.50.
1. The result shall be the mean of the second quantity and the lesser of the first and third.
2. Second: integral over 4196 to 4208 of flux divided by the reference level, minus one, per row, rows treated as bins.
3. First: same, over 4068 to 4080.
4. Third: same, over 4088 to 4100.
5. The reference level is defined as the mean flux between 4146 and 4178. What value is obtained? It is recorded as 0.3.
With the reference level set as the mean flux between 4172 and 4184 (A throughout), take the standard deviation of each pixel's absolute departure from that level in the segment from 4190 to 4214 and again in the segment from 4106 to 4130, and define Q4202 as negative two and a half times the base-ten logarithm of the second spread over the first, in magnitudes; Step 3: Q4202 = -0.05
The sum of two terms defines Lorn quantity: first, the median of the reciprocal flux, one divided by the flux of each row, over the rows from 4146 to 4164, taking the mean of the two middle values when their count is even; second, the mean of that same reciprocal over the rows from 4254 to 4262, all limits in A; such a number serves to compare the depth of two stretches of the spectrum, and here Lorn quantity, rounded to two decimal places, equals 0.61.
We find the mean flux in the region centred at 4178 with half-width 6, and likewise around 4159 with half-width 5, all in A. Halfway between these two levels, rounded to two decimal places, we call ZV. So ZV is 3.11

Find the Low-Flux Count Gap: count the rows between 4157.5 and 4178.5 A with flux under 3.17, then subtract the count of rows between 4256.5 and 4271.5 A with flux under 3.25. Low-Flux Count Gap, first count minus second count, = 2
